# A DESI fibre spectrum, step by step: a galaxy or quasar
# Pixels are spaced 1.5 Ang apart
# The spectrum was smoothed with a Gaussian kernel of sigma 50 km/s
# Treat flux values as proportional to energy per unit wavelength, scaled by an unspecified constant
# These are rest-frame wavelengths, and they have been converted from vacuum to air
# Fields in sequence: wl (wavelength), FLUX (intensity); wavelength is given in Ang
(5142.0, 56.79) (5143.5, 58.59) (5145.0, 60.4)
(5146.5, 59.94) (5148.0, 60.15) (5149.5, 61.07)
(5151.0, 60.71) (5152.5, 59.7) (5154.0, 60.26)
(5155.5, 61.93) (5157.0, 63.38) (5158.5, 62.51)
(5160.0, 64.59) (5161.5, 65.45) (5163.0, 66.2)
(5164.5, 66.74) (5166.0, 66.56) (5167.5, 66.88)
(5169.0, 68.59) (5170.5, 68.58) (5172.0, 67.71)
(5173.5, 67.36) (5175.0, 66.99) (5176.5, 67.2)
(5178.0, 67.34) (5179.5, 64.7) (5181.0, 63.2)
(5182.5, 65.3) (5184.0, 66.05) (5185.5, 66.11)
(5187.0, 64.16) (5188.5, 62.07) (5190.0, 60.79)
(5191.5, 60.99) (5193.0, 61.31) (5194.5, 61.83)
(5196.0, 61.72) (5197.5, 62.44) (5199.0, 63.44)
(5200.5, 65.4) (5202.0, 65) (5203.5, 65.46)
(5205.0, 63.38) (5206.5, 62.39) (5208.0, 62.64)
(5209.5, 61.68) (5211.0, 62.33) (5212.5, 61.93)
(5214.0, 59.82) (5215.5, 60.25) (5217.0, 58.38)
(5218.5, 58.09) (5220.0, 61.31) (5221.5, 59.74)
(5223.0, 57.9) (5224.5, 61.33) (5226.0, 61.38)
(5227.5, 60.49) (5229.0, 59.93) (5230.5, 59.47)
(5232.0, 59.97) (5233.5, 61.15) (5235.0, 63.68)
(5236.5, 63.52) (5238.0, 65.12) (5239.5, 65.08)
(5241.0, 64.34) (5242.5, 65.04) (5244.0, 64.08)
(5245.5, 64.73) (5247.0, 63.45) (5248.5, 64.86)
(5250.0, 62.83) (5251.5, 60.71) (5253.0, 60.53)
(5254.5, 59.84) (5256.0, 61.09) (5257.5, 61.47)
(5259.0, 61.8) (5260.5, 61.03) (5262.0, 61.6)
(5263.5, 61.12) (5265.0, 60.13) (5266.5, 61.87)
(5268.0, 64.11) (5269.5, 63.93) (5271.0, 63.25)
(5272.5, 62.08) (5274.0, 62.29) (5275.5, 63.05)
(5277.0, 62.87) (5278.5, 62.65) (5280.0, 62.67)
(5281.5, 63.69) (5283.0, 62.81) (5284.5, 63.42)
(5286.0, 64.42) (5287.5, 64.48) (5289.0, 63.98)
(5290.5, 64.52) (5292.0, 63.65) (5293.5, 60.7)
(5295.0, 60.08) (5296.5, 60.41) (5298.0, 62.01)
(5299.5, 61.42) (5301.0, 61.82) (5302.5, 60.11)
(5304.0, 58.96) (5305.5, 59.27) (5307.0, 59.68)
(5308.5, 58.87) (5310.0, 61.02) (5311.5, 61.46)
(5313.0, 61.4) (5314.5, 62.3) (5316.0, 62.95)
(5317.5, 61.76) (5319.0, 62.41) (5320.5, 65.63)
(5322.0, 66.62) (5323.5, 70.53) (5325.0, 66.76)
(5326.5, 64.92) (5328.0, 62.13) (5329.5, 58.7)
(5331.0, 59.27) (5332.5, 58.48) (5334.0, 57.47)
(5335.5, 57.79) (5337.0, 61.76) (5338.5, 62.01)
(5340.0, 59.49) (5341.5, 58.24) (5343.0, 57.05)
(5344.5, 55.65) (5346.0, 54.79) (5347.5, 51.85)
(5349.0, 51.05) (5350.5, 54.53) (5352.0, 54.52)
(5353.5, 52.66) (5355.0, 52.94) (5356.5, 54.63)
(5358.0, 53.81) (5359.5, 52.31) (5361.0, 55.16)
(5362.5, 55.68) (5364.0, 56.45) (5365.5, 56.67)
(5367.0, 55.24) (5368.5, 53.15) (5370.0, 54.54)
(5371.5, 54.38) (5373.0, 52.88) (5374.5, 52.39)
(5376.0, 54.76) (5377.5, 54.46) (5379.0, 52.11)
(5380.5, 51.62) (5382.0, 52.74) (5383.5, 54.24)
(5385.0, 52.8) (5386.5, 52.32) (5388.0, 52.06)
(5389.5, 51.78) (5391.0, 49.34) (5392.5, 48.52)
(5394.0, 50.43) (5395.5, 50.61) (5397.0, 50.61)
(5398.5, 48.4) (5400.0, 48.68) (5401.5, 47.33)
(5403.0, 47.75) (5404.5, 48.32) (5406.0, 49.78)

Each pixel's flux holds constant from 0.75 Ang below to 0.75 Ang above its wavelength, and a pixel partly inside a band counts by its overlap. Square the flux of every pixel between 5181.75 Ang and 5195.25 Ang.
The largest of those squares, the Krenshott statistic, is 4371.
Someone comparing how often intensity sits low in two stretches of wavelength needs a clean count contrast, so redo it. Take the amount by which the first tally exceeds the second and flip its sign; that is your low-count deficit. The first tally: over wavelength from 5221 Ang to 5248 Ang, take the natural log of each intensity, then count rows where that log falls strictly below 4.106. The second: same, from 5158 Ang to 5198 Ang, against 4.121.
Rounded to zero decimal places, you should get -3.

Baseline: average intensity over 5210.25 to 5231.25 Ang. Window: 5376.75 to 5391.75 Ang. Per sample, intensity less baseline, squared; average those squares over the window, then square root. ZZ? 7.9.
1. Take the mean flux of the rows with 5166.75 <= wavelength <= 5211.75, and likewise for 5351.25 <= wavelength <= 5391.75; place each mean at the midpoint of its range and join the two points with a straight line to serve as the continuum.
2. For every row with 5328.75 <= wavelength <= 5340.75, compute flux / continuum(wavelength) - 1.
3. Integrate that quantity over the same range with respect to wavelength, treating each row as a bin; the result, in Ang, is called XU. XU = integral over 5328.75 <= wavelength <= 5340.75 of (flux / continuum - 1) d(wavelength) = 0.78 Ang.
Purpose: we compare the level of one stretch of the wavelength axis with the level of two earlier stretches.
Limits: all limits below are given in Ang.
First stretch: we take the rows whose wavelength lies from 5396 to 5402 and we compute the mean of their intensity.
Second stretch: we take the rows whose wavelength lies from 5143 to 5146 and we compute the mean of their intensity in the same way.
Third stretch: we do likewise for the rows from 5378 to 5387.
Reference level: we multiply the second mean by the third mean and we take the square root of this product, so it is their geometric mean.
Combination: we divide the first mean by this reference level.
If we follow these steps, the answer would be 0.87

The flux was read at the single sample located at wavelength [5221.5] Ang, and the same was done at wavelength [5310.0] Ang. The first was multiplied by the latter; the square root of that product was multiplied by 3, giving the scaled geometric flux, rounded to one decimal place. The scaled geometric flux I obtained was 181.1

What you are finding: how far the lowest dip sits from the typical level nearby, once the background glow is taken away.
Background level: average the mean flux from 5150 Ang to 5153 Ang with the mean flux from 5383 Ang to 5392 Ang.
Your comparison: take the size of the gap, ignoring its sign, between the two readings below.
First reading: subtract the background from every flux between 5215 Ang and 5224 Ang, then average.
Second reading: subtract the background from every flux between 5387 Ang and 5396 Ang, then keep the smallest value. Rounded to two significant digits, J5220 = 11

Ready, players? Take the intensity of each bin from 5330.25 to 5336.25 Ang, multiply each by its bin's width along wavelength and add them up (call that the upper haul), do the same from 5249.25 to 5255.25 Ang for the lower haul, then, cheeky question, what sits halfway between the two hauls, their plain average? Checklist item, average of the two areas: 358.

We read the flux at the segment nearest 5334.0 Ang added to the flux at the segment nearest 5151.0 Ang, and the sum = 118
